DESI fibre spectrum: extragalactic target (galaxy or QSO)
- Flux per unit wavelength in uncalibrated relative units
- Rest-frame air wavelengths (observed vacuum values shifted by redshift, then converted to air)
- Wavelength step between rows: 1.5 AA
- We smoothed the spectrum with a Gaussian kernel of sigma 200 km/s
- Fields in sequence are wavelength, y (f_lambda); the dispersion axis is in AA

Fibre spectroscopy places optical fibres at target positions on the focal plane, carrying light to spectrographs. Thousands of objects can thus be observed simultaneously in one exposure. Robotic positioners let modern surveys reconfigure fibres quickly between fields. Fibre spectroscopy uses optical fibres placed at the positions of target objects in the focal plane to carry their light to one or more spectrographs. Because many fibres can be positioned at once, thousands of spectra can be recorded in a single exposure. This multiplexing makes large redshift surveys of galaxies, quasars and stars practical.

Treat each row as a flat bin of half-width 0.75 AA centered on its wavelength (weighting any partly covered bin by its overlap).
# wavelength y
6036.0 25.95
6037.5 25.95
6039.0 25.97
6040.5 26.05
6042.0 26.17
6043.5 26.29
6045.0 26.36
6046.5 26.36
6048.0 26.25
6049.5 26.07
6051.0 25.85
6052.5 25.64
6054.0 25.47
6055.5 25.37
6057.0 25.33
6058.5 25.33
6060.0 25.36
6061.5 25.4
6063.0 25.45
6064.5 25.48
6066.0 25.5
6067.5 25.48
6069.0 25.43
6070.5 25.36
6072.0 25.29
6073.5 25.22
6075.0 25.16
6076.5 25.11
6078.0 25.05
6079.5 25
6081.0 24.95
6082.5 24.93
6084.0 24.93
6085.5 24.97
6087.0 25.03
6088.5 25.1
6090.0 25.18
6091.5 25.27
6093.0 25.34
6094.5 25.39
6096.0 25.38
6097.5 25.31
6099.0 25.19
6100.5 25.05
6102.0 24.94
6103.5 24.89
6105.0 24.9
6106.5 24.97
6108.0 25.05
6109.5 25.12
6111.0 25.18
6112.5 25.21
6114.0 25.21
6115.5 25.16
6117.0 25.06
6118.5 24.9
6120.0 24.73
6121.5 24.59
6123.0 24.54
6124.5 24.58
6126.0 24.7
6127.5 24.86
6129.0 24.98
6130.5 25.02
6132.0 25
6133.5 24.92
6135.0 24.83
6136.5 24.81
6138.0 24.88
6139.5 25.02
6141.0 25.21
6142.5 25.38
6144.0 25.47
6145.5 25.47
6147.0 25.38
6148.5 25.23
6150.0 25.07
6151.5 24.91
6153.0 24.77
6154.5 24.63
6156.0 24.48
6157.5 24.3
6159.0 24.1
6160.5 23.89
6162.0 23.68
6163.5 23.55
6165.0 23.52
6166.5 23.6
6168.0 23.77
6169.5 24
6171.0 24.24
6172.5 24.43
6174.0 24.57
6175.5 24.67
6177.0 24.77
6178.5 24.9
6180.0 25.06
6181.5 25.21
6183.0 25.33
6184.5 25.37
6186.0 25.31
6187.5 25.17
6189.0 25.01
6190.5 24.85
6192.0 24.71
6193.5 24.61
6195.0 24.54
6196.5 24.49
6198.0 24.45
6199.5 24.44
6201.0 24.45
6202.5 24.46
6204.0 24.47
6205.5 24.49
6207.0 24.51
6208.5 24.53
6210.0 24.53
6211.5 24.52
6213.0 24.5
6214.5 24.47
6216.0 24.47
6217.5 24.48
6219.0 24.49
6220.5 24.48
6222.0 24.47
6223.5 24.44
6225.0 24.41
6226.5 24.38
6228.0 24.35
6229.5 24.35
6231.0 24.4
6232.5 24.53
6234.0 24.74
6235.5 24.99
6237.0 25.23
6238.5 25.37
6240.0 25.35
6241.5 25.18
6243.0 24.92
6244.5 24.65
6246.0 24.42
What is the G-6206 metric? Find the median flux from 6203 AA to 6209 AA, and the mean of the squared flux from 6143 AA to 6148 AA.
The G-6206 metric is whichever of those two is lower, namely 24.5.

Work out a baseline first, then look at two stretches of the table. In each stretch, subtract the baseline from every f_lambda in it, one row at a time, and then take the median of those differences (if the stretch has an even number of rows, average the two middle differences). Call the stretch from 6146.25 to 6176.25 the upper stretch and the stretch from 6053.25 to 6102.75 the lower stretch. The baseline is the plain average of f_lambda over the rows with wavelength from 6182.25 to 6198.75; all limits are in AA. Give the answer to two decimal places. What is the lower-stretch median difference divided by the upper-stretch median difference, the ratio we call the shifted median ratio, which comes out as -0.75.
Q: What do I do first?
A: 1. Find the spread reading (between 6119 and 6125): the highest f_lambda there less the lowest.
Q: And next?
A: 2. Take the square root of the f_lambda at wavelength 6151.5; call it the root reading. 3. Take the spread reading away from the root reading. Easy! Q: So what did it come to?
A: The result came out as 4.80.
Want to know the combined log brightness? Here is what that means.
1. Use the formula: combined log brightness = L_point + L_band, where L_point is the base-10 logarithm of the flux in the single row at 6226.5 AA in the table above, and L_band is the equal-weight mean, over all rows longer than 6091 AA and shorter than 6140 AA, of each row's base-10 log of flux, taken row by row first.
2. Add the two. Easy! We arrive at 2.78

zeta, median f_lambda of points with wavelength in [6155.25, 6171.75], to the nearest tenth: 23.9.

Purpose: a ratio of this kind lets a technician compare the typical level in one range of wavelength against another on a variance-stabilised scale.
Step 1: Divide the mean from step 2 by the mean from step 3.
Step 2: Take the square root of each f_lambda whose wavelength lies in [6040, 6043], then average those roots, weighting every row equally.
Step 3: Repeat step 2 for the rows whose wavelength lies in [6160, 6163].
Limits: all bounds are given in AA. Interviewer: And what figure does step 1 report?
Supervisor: 1.05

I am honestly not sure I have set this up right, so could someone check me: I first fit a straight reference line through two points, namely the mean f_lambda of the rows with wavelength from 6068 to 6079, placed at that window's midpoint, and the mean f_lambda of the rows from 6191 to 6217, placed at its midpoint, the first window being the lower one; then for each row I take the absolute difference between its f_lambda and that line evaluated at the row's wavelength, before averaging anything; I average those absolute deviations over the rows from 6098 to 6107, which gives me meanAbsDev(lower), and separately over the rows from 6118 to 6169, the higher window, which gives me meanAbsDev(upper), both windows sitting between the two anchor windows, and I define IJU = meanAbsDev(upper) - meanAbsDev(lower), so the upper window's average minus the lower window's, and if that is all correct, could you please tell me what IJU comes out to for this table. 0.29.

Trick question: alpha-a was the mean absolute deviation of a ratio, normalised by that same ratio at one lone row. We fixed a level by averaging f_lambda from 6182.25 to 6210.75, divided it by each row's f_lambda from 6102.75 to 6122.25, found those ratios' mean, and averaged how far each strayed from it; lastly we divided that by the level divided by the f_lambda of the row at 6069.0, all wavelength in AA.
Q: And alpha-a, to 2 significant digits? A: 0.0063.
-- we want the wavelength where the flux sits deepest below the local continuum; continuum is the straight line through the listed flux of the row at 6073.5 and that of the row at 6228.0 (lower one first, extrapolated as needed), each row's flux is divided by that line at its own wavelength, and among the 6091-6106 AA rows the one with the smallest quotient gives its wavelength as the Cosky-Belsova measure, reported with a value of 6103.5 AA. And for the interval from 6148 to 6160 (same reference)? 6159.0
